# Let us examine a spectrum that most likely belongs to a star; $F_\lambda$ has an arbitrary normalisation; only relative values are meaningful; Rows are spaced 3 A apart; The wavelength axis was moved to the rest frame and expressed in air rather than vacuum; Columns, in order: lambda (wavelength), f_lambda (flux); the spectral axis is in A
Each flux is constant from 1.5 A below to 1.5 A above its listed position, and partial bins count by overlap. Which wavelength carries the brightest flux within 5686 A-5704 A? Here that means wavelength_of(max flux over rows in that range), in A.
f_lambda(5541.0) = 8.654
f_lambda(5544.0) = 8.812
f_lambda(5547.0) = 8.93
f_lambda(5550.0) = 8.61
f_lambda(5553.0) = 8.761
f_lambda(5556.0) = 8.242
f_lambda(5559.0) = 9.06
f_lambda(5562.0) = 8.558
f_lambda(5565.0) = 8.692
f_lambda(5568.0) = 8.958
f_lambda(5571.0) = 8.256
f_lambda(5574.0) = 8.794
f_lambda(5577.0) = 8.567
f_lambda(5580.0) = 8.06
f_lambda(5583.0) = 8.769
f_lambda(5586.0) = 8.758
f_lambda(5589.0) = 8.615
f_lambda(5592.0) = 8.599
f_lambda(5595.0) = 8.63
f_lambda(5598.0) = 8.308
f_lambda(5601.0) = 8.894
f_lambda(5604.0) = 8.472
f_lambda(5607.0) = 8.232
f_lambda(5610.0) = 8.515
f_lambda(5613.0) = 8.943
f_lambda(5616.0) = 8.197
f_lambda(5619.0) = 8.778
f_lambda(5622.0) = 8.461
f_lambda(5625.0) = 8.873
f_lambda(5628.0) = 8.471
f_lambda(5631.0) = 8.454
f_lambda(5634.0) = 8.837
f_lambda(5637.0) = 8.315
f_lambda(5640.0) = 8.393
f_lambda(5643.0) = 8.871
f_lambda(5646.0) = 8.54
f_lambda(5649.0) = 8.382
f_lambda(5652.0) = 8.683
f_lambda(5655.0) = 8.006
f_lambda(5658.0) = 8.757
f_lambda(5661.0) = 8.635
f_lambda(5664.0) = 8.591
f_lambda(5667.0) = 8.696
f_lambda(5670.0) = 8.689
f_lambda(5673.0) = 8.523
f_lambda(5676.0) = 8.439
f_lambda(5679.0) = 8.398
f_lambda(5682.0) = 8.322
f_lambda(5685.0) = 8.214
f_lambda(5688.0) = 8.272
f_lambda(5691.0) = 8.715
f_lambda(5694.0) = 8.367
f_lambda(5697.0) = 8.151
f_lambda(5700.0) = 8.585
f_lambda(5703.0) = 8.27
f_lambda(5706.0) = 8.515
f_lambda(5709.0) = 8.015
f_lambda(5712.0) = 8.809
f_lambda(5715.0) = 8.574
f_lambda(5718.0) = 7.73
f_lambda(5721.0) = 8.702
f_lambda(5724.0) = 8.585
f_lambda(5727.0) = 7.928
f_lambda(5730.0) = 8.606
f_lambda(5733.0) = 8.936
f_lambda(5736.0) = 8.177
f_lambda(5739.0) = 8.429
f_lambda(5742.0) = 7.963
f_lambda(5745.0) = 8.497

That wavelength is 5691.0 A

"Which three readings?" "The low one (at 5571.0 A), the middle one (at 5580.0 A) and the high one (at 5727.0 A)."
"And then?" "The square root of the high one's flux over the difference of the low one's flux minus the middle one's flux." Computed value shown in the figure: 6.4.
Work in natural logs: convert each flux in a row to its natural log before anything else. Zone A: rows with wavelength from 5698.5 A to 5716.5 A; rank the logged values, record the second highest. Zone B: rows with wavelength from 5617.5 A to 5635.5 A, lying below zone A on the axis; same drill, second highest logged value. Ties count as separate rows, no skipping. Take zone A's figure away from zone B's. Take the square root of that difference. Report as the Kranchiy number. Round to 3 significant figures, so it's 0.170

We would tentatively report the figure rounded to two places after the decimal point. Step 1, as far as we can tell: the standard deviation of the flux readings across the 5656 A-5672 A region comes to 0.06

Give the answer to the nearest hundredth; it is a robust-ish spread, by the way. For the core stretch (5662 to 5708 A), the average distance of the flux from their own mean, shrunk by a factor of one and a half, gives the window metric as 0.10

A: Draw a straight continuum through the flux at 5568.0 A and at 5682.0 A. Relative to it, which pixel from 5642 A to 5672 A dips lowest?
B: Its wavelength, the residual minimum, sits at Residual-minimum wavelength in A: 5655.0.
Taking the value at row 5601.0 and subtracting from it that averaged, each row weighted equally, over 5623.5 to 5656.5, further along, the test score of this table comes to 0.36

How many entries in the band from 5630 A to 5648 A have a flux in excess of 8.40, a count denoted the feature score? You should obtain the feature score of 4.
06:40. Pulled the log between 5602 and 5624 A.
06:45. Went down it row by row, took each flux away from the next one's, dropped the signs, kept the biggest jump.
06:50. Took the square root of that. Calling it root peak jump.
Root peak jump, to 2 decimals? 0.86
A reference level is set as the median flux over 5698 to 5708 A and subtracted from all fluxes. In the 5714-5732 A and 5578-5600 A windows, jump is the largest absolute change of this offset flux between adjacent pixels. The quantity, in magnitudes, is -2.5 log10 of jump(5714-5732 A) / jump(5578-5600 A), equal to -0.34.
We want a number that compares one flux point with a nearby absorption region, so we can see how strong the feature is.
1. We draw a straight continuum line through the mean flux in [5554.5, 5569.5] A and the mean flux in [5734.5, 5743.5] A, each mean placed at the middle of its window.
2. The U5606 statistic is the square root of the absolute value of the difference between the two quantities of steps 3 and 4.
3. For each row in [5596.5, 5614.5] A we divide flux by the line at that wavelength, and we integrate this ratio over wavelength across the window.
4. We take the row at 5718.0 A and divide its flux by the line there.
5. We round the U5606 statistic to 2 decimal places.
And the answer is 4.13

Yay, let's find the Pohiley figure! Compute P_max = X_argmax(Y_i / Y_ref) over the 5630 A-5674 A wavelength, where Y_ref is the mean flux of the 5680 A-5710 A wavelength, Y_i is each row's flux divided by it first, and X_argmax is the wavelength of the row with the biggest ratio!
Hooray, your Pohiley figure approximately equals 5643.0 A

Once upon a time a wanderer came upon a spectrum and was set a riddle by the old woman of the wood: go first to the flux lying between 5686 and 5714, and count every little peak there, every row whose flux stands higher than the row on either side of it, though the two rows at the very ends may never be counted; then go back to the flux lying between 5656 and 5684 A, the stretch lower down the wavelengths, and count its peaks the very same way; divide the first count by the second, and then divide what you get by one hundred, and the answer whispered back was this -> 0.0300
